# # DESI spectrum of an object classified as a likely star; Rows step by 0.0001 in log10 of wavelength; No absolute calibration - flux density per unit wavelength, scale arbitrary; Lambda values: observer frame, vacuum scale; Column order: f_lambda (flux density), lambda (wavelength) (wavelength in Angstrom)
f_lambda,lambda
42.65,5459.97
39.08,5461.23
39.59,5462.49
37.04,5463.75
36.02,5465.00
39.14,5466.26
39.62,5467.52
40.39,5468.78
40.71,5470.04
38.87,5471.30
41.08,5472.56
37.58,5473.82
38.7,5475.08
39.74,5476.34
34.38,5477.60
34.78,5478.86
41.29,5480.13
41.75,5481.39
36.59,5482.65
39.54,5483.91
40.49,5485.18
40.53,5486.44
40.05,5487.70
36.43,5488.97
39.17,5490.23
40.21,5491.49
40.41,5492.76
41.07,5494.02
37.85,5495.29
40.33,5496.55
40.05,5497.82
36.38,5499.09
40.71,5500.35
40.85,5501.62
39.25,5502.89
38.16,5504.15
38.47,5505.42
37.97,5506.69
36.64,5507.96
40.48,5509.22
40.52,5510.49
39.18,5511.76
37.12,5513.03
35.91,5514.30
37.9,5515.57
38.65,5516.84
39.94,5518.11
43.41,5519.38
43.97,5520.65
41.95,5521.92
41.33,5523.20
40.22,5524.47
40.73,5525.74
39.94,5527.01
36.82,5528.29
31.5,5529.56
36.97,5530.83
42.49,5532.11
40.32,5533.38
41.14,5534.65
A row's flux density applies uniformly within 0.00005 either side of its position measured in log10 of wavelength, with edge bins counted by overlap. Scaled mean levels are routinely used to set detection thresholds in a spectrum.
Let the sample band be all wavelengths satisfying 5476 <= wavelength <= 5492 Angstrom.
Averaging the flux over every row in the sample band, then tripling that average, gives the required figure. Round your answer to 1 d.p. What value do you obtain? 116.5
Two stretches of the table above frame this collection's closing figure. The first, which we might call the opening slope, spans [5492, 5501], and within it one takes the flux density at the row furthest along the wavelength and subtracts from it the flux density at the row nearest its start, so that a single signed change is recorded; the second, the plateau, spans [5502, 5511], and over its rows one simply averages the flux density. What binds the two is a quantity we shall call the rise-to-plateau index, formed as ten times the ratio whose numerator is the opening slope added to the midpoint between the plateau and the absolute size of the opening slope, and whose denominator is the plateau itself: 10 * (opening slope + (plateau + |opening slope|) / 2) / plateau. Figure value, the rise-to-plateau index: 5.12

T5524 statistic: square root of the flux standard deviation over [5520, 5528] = 1.2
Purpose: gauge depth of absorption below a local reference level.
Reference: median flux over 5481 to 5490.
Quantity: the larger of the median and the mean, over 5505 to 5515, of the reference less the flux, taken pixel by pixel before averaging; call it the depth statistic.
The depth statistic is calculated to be 1.83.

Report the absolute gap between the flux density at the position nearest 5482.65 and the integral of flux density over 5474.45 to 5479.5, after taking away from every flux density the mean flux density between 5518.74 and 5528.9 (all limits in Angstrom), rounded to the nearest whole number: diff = 16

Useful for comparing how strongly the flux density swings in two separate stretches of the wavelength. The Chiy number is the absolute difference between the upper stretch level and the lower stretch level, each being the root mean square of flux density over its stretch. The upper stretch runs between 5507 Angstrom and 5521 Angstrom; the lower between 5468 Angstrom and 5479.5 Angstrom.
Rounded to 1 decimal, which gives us 1.0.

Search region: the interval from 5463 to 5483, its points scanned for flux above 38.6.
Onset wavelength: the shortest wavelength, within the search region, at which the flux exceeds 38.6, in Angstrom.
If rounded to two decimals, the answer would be 5466.26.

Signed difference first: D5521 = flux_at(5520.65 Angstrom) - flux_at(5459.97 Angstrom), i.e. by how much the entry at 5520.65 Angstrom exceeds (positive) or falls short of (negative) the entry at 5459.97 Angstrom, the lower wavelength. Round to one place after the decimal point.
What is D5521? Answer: 1.3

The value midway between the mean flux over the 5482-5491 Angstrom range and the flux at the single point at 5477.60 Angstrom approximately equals 36.7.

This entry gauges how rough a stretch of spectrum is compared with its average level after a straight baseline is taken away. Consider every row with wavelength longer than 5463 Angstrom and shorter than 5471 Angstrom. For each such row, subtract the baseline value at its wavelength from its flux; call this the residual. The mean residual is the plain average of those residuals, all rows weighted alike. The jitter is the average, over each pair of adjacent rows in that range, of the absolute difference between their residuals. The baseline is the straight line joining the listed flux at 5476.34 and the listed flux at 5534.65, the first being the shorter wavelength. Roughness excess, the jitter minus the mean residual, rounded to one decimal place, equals 1.8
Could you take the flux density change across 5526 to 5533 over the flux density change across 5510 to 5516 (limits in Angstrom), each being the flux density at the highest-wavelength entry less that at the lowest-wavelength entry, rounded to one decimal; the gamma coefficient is -1.0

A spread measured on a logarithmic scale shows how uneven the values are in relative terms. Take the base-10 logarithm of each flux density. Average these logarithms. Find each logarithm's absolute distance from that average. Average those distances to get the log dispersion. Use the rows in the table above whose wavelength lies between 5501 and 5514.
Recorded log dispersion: 0.0133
